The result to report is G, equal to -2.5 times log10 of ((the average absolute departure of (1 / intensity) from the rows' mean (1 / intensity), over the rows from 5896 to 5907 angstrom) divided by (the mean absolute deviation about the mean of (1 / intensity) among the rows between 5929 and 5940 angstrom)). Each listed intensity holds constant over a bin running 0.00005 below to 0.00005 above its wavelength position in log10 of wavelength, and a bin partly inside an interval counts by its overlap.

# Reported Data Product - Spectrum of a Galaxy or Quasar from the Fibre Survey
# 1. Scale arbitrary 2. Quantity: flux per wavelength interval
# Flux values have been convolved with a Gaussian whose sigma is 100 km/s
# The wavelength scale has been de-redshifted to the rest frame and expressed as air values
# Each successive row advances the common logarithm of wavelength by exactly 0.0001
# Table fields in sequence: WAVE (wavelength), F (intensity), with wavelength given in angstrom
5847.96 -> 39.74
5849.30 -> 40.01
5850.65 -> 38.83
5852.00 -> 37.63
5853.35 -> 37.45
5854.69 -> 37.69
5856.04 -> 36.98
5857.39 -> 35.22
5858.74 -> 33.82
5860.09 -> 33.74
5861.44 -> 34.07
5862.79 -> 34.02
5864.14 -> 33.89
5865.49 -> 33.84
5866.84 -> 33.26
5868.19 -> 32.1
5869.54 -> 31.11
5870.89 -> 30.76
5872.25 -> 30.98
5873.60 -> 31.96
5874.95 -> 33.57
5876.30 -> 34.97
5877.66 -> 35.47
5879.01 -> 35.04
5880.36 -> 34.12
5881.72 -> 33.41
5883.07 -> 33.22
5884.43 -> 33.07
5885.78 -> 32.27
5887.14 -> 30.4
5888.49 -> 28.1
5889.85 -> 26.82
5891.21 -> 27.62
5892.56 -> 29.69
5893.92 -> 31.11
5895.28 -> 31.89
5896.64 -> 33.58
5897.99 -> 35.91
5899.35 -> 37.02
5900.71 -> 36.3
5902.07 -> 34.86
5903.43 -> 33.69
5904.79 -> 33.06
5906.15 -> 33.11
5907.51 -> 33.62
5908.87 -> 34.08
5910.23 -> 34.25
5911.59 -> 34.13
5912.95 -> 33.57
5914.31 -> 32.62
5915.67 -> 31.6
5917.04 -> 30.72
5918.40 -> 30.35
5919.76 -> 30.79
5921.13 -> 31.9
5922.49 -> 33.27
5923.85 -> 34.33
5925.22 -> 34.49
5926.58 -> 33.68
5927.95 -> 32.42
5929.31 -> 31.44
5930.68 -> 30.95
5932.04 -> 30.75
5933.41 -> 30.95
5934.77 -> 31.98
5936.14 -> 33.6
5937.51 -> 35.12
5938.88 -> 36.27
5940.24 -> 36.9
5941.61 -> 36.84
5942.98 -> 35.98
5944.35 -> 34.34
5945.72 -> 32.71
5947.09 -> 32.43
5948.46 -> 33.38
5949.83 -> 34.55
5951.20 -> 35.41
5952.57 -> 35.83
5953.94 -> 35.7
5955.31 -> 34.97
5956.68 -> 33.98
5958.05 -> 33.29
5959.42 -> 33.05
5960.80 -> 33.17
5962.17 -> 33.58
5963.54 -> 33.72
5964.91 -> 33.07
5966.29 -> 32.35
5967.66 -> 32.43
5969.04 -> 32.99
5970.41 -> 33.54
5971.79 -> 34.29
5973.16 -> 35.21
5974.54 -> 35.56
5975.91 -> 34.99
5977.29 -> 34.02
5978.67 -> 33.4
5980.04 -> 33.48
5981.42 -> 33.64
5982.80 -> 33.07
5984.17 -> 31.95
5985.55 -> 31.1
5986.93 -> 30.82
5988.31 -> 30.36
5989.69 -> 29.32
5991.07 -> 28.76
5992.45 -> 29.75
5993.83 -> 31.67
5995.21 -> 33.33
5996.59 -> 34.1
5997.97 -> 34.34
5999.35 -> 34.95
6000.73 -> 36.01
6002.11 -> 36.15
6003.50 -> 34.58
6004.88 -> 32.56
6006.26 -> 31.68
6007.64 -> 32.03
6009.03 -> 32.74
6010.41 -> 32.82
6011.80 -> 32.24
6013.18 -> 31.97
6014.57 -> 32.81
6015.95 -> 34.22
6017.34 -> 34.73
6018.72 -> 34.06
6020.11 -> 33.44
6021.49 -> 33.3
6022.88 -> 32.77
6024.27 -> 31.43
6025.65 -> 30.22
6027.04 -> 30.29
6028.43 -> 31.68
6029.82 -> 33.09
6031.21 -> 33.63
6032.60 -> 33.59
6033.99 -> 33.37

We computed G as 0.41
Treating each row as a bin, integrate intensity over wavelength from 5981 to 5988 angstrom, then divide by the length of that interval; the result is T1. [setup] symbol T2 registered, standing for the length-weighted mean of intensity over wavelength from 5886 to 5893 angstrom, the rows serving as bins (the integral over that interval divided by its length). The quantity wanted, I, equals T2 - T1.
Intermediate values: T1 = 32.0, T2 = 28.73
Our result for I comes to -3.2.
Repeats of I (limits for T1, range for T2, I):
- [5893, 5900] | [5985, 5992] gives -3.7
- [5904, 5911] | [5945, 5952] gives 0.1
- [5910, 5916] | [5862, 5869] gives 0.1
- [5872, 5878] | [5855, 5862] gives 1.5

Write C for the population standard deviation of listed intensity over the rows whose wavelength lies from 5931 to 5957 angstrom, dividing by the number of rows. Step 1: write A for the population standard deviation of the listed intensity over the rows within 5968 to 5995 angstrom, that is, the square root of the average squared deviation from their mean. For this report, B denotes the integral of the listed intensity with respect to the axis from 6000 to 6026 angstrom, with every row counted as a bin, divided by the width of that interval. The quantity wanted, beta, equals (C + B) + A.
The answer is 37.0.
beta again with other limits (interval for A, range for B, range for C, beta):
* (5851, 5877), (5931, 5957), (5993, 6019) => 37.8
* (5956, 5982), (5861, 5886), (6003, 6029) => 35.3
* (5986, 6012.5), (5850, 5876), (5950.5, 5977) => 37.5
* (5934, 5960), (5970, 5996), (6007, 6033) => 35.2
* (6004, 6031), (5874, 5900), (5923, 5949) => 35.6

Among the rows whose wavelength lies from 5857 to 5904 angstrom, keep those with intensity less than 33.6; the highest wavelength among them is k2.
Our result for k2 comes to 5896.64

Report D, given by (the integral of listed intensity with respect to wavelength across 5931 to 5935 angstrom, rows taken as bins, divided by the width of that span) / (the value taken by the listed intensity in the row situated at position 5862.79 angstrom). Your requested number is 0.917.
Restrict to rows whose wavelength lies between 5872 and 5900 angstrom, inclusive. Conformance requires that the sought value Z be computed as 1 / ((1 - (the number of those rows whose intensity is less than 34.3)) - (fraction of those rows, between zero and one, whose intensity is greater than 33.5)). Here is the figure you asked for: -0.065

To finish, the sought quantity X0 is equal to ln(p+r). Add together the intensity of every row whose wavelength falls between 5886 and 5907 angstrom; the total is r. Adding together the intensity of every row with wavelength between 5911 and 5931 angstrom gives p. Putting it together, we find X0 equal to 6.88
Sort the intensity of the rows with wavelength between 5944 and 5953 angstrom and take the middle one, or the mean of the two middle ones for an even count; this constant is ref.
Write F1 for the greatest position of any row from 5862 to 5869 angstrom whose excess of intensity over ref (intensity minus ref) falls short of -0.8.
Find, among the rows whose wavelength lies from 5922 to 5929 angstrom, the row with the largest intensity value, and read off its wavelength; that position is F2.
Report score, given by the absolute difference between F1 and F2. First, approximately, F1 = 5868.19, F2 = 5925.22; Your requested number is 57.0 angstrom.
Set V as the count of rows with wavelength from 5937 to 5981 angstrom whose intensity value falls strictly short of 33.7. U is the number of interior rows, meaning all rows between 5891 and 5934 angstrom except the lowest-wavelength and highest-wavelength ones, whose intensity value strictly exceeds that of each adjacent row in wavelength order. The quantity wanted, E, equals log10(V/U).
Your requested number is 0.67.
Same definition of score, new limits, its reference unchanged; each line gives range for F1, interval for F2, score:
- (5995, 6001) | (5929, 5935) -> 60.4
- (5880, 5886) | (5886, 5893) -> 1.4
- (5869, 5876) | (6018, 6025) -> 145.1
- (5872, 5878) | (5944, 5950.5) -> 76.2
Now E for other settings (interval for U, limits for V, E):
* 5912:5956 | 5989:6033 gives 0.88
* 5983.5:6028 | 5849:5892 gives 0.70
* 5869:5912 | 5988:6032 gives 0.88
